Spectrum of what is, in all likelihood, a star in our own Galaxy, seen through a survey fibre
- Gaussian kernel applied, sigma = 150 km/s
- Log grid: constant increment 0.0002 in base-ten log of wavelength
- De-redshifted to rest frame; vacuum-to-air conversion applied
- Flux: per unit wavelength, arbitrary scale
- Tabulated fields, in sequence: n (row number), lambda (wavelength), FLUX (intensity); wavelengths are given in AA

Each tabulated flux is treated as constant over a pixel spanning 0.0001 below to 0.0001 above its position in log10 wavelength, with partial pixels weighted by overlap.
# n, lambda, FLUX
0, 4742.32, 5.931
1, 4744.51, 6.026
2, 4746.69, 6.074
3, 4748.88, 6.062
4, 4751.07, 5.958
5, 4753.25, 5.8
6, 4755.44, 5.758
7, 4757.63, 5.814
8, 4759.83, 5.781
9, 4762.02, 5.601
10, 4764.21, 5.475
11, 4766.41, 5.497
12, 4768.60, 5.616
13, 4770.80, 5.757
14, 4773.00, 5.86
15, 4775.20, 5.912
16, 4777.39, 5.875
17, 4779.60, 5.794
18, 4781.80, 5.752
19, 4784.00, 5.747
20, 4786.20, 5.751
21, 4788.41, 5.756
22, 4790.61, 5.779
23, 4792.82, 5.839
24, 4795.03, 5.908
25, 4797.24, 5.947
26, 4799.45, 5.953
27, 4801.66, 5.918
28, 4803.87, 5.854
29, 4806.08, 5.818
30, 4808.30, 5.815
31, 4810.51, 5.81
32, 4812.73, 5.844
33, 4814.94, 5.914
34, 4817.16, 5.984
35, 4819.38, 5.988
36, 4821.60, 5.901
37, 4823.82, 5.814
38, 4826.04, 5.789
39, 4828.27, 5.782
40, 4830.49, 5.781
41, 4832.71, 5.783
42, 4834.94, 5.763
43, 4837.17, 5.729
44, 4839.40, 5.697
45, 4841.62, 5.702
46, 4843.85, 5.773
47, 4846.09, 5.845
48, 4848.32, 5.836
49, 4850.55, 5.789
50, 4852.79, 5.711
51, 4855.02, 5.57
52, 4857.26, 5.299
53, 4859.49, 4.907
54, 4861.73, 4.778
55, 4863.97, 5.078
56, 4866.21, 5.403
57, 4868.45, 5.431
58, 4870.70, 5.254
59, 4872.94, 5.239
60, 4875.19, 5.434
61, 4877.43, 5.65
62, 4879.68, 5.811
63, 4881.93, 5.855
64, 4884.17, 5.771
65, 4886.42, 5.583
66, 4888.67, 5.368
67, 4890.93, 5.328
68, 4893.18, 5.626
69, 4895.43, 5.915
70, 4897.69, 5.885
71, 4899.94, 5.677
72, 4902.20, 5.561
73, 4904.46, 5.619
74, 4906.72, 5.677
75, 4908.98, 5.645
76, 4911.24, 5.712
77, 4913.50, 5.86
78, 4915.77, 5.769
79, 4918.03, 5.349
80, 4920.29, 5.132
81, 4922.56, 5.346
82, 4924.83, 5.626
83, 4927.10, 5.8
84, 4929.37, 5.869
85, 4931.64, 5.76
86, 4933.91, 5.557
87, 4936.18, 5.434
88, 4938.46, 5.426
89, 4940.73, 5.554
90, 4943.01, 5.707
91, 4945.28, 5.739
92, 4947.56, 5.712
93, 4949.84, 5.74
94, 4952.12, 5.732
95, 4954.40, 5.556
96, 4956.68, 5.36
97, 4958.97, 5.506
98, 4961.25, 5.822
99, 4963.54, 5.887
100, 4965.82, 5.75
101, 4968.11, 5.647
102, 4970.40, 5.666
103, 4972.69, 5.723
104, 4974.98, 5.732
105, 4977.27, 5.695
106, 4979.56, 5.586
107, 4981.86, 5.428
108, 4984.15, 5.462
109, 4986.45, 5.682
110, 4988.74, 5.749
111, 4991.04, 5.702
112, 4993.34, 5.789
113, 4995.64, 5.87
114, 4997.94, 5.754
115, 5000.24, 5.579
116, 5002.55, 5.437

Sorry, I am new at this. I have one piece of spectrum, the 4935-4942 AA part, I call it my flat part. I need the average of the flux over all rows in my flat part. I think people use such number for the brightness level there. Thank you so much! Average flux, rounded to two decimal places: 5.47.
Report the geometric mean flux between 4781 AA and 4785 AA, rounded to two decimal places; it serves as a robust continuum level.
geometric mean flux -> 5.75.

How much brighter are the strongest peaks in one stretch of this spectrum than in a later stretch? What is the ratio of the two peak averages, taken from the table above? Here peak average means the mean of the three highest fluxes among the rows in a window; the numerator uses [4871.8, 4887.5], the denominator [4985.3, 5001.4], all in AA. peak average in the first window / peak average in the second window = 1.00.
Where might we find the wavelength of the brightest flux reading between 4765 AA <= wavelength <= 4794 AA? 4775.20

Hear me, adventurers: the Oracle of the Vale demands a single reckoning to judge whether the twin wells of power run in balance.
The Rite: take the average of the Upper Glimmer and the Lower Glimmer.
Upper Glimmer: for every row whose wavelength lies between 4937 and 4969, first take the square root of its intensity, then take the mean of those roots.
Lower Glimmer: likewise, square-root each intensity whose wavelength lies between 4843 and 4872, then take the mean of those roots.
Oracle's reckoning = 2.35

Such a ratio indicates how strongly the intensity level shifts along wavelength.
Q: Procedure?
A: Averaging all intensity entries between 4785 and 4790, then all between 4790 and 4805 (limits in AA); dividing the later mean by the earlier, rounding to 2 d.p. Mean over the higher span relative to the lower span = 1.02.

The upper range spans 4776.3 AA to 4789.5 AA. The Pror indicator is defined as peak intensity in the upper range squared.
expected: 34.5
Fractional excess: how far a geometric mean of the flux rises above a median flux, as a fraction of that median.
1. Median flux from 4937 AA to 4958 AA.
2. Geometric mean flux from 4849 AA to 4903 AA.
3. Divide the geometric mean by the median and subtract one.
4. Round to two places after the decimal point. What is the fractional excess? -0.04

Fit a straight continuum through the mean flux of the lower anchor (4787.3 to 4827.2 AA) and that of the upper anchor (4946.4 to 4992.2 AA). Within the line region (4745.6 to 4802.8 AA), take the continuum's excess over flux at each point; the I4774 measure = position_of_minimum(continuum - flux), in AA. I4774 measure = 4746.69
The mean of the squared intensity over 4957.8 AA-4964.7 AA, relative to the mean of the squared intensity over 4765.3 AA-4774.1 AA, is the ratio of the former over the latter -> 1.02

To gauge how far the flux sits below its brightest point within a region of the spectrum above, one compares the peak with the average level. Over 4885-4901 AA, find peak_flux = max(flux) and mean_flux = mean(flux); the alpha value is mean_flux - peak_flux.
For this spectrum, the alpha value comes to -0.29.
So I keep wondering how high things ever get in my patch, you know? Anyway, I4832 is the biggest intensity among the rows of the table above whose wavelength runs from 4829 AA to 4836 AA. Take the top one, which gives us 5.783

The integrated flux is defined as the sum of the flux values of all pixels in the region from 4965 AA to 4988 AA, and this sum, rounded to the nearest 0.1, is 56.4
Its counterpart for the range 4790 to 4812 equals 58.6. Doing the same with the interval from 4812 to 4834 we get 58.6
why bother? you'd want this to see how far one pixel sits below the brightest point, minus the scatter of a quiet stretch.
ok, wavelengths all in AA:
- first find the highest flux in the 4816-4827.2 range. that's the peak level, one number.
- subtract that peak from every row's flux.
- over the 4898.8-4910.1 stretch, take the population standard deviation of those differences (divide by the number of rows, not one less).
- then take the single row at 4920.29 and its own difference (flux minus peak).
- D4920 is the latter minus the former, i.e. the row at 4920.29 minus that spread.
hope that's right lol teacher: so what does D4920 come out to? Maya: -0.90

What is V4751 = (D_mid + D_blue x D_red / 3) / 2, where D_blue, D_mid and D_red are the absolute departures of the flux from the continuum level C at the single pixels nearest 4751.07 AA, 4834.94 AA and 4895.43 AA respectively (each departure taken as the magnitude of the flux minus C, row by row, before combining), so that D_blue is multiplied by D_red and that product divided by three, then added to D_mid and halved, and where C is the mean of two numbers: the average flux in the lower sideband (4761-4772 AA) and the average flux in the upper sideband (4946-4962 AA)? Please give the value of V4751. 0.094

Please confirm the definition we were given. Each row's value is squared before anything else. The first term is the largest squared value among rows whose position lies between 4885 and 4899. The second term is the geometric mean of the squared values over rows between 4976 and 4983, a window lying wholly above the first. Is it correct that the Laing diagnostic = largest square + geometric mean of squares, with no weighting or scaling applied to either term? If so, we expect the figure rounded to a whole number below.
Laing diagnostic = 66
